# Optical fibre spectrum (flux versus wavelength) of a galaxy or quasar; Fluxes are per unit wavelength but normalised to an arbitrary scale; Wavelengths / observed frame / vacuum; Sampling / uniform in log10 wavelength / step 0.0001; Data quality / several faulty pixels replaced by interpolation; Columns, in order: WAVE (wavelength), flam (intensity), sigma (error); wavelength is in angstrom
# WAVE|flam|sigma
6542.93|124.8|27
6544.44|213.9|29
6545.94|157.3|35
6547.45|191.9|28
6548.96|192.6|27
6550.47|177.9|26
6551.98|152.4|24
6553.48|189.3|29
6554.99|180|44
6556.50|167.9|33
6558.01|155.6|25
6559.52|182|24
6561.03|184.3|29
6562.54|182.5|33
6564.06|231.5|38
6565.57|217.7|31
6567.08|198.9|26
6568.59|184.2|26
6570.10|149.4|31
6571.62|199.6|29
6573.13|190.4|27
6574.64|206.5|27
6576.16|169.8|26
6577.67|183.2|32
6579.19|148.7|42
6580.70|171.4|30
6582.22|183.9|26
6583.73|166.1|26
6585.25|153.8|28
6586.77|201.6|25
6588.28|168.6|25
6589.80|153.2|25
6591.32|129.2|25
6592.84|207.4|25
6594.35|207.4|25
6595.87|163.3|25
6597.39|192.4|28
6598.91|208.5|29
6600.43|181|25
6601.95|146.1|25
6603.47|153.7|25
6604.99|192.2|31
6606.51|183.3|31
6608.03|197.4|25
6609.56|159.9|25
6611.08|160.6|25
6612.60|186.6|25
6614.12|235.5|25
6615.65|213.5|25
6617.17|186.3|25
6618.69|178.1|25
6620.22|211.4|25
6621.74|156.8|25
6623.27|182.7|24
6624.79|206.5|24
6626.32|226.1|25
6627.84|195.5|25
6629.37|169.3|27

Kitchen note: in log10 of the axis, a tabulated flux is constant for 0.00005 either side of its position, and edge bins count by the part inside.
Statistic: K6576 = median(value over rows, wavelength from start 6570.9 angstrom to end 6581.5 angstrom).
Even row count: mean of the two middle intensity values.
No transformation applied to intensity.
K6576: 183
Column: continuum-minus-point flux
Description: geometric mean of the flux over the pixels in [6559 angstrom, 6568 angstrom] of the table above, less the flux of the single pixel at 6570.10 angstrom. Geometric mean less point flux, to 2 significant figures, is 49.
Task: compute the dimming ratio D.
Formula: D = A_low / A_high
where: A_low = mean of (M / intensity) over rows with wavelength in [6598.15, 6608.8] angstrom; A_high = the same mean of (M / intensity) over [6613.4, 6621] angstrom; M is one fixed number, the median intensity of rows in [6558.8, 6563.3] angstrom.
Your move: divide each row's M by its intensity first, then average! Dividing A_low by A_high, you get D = 1.14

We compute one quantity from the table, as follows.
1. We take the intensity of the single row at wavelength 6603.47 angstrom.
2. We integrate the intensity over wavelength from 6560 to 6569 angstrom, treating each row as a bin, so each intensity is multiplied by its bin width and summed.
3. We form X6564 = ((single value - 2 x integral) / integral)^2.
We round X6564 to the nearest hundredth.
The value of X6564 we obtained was 3.67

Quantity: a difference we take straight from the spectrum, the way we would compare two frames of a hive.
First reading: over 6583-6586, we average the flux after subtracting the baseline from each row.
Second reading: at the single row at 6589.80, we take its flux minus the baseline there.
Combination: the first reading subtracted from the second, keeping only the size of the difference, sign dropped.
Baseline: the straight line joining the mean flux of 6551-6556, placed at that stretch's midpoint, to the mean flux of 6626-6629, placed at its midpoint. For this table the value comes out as 9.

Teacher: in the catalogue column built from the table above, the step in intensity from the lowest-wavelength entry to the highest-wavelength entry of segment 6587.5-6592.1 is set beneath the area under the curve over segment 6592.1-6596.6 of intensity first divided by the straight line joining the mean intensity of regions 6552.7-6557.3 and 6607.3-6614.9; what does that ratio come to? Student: -0.12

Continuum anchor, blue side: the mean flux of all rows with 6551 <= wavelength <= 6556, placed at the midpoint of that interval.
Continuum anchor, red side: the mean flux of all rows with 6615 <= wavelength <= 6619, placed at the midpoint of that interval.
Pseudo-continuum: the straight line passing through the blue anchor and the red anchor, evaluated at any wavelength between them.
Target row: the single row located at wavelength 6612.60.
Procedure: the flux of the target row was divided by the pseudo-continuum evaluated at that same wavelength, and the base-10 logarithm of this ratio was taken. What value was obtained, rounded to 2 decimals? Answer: -0.01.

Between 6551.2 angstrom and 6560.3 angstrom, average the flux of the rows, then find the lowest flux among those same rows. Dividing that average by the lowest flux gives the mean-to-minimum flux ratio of 1.12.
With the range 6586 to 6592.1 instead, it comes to 1.26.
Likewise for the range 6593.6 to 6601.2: 1.17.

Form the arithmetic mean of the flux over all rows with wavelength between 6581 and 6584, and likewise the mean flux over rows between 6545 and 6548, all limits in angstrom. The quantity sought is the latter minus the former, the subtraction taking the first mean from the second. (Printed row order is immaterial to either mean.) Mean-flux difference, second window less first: 0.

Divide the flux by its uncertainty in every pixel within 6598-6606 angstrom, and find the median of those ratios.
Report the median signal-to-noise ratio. 6.2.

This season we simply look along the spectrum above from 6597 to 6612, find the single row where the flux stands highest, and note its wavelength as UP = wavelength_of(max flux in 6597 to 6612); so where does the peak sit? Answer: 6598.91 angstrom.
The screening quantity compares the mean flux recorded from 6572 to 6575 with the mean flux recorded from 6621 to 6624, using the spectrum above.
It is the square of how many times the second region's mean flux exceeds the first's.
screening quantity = 0.7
